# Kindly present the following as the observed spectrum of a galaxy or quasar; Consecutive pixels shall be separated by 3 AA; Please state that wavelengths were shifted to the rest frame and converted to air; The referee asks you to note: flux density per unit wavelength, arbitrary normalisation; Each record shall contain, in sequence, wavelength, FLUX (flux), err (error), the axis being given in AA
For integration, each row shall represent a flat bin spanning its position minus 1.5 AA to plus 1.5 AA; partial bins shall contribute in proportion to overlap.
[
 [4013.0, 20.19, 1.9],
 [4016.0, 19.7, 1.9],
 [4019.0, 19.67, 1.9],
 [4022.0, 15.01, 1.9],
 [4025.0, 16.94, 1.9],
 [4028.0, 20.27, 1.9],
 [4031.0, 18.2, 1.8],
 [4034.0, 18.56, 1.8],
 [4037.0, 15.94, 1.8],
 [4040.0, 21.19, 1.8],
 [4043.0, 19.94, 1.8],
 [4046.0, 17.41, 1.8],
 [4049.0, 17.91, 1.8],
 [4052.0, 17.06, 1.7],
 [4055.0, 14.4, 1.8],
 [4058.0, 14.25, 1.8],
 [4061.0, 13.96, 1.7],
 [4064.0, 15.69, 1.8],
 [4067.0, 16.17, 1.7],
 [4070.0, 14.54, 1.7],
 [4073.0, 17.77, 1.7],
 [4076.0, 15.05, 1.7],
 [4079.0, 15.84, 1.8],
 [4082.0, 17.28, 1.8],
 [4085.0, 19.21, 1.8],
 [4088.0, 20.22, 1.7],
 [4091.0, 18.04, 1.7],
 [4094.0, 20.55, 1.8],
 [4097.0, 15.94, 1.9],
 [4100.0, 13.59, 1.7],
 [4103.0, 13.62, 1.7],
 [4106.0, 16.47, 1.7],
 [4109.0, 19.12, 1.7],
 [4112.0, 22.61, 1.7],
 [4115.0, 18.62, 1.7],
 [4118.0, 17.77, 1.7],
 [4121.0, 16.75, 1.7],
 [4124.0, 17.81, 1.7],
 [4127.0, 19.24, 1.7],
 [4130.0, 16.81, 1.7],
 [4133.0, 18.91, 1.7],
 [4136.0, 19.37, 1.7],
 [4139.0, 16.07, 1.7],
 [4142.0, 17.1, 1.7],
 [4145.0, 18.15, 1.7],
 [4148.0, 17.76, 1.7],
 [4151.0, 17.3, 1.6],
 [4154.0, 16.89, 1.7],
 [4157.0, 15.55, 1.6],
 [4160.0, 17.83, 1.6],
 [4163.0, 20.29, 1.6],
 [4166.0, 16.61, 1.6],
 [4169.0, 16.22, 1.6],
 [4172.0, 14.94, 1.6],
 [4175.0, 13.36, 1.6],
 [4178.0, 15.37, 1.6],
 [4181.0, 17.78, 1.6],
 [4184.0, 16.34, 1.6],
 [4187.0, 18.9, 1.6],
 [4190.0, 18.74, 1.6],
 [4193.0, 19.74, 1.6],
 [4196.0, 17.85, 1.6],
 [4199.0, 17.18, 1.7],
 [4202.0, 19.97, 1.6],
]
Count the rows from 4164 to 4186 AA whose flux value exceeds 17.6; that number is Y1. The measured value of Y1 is 1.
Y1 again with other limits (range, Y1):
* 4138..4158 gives 2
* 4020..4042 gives 4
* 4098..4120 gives 4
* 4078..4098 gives 4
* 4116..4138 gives 5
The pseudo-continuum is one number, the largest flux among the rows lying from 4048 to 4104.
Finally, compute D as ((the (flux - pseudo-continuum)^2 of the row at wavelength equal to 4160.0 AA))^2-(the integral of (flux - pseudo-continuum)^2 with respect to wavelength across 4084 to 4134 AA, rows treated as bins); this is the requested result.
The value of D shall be -545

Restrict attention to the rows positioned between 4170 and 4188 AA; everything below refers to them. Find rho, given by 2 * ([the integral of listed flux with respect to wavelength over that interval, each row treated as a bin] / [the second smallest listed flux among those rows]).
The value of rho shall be 38.7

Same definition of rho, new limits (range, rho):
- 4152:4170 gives 38.3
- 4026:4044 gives 37.5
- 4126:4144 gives 38.3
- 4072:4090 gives 39.9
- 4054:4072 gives 37.7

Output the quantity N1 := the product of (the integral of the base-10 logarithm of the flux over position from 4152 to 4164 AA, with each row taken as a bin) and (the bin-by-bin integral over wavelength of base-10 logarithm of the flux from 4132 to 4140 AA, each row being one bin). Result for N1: 150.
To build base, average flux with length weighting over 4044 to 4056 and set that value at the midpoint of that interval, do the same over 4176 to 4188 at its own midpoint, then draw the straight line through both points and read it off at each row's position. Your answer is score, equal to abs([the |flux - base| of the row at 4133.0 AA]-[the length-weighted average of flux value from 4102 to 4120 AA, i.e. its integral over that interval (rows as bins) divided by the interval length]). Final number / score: 16.1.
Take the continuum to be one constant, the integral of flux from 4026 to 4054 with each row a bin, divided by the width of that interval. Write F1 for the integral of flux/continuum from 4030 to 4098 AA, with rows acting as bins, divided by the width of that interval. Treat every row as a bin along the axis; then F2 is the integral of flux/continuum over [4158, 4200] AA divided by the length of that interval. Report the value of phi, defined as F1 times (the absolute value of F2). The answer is 0.873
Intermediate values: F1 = 0.93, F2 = 0.935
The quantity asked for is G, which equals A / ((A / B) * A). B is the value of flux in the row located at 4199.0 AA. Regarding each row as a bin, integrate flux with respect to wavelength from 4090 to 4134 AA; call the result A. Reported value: 0.022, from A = 779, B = 17.18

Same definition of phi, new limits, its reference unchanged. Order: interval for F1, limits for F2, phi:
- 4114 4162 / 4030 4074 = 0.878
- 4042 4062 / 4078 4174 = 0.851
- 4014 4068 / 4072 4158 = 0.903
